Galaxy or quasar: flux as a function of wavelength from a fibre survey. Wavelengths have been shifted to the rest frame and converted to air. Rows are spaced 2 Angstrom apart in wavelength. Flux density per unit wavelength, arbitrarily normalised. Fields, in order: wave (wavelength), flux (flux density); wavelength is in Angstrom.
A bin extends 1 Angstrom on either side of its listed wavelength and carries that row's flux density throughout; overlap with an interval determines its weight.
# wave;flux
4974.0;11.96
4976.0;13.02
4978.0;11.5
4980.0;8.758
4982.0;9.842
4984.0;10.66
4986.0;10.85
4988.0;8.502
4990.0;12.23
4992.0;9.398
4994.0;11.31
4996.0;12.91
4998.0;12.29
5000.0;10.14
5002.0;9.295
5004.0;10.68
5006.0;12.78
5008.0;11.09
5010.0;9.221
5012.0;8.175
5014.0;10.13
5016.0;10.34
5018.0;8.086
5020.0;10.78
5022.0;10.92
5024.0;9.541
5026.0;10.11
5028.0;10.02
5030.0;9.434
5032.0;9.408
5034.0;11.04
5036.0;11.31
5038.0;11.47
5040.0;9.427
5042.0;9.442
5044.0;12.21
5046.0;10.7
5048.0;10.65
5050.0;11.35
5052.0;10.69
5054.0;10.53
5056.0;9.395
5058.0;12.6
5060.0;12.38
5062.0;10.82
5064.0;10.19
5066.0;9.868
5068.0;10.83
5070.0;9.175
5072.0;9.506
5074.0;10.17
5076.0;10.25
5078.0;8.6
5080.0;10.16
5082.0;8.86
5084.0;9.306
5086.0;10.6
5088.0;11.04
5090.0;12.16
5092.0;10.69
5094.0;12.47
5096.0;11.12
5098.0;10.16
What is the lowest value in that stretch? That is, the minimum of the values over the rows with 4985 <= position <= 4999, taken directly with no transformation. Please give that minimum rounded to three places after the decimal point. 8.502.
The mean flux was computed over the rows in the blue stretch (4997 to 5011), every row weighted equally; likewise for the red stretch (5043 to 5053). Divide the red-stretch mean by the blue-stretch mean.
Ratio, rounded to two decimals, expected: 1.03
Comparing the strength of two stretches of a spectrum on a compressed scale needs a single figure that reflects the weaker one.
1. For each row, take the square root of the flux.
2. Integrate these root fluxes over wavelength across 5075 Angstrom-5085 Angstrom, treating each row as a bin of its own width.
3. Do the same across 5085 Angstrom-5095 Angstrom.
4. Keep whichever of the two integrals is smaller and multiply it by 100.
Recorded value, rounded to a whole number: 3070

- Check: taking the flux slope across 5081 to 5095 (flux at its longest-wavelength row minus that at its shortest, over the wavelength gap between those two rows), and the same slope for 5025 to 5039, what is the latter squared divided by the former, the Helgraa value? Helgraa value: 0.0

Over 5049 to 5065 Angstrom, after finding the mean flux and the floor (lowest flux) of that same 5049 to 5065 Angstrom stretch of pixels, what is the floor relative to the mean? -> 0.855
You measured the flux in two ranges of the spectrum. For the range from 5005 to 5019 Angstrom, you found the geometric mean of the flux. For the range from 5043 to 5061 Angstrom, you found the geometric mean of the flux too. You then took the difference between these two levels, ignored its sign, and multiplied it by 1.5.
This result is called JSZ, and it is 1.9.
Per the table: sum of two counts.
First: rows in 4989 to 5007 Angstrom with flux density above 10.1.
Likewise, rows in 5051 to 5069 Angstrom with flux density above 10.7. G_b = 11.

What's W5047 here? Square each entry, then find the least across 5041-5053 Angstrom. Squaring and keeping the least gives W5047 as 89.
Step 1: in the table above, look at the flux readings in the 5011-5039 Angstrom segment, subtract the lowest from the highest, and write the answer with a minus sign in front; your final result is -3.38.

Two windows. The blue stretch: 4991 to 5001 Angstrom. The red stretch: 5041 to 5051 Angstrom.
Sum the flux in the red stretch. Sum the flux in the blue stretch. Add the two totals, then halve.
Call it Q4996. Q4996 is 55.2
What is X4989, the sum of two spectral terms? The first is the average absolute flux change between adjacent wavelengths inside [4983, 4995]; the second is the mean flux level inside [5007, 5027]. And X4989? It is 12.0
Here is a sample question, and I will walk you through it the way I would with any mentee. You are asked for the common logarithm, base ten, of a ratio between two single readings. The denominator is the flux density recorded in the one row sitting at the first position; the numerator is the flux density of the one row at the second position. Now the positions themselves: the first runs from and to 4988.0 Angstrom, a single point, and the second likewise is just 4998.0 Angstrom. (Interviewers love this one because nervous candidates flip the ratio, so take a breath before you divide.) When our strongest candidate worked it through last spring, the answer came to 0.16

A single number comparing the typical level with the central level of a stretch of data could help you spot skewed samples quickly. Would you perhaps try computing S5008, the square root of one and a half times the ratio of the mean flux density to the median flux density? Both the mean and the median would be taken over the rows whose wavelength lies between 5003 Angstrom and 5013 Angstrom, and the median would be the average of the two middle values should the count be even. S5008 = 1.21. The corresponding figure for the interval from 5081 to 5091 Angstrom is 1.21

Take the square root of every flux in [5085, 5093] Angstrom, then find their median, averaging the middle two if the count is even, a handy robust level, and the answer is 3.30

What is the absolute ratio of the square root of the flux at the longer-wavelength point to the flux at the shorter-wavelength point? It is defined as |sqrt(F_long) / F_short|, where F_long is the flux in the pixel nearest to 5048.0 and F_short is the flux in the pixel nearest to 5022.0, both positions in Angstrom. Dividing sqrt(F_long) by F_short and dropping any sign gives 0.30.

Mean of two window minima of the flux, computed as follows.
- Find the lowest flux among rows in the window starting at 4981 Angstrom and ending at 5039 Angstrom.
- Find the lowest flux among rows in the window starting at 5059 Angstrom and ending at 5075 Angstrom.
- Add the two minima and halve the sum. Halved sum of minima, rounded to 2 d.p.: 8.63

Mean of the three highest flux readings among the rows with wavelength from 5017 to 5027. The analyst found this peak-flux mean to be 10.6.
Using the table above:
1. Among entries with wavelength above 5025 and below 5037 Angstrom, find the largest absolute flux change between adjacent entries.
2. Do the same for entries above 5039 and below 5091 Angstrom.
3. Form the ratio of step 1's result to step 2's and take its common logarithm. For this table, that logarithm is -0.29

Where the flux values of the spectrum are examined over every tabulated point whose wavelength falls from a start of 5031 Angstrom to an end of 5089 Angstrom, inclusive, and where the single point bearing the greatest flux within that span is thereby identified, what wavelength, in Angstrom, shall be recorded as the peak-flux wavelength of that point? 5058.0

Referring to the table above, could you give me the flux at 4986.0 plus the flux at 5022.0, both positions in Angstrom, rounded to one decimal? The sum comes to 21.8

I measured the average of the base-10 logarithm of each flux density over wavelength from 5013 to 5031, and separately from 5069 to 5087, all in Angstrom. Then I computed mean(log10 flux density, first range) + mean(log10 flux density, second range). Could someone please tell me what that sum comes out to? 1.98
